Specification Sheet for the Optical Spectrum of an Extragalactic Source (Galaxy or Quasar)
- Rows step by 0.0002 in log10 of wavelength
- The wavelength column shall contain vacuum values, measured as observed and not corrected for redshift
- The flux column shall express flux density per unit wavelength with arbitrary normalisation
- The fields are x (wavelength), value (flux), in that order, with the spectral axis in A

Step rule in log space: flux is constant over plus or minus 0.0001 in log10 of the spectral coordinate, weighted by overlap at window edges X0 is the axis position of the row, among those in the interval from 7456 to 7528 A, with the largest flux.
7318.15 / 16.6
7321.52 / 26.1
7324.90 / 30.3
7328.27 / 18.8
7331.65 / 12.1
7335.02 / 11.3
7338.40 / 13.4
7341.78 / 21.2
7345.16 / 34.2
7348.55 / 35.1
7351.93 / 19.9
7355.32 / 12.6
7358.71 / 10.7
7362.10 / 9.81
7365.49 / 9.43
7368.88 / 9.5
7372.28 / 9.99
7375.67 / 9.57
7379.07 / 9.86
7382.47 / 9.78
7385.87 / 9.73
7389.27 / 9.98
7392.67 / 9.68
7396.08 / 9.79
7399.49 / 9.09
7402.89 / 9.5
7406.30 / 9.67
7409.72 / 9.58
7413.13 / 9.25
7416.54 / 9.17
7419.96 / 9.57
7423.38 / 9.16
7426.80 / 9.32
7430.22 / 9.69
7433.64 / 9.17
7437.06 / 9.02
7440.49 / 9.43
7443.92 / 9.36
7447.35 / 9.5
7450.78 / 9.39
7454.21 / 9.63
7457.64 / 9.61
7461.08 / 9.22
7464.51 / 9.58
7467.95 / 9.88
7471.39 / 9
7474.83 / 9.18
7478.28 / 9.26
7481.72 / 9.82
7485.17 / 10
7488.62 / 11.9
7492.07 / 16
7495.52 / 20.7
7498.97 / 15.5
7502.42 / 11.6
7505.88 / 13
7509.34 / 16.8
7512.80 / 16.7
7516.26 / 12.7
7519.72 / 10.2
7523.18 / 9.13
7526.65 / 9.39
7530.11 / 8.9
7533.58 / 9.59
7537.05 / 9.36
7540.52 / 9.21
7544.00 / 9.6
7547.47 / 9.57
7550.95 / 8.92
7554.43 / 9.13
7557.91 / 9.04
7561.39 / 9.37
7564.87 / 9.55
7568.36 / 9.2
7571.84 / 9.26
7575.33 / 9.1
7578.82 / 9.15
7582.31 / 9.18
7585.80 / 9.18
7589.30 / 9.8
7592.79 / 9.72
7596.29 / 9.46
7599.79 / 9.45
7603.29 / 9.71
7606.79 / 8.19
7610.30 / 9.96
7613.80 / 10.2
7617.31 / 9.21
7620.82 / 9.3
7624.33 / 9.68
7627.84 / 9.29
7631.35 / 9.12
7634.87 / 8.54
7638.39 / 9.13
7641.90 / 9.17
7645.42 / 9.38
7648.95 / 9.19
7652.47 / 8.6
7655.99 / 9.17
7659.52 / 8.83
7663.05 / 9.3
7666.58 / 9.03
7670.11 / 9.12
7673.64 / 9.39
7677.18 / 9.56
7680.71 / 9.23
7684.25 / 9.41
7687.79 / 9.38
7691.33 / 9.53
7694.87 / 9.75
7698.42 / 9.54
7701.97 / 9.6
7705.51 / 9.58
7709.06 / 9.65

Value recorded 7495.52 A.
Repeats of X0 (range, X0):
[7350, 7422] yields 7351.93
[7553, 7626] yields 7613.80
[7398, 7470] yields 7467.95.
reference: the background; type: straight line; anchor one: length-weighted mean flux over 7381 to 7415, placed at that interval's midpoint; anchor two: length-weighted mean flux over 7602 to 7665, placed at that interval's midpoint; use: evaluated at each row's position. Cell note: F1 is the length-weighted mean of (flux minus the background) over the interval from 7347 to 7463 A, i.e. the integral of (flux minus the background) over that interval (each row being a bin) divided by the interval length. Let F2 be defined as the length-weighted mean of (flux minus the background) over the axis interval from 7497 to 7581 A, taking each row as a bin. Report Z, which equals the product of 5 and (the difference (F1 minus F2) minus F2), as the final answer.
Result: -7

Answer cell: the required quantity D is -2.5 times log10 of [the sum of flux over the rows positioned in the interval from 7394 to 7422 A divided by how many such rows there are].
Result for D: -2.44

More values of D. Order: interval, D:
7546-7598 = -2.42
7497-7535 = -2.71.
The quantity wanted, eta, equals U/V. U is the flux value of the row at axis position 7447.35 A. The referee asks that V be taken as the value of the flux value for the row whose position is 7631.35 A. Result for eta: 1.04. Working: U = 9.5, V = 9.12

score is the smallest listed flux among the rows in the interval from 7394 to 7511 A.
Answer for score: 9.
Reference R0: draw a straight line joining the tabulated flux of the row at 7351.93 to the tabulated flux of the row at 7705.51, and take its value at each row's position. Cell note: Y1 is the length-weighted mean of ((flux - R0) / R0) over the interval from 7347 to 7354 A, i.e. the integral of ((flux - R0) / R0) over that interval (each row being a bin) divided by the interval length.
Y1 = 0.33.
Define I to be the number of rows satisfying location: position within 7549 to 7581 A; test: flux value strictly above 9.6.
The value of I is 0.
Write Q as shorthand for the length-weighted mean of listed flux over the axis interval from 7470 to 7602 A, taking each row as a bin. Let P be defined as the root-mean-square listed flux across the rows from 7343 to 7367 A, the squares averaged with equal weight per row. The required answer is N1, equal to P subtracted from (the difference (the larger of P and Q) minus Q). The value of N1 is -10.7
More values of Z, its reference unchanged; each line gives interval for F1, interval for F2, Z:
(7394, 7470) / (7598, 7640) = -1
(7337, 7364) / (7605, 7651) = 49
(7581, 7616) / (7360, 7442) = 2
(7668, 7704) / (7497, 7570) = -13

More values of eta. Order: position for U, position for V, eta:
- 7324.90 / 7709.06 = 3.14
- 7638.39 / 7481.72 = 0.93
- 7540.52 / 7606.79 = 1.12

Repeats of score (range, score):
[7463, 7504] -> 9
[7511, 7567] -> 8.9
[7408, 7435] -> 9.16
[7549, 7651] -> 8.19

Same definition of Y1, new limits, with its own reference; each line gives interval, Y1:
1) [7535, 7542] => -0.36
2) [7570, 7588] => -0.31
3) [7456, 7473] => -0.43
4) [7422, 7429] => -0.48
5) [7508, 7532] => -0.21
